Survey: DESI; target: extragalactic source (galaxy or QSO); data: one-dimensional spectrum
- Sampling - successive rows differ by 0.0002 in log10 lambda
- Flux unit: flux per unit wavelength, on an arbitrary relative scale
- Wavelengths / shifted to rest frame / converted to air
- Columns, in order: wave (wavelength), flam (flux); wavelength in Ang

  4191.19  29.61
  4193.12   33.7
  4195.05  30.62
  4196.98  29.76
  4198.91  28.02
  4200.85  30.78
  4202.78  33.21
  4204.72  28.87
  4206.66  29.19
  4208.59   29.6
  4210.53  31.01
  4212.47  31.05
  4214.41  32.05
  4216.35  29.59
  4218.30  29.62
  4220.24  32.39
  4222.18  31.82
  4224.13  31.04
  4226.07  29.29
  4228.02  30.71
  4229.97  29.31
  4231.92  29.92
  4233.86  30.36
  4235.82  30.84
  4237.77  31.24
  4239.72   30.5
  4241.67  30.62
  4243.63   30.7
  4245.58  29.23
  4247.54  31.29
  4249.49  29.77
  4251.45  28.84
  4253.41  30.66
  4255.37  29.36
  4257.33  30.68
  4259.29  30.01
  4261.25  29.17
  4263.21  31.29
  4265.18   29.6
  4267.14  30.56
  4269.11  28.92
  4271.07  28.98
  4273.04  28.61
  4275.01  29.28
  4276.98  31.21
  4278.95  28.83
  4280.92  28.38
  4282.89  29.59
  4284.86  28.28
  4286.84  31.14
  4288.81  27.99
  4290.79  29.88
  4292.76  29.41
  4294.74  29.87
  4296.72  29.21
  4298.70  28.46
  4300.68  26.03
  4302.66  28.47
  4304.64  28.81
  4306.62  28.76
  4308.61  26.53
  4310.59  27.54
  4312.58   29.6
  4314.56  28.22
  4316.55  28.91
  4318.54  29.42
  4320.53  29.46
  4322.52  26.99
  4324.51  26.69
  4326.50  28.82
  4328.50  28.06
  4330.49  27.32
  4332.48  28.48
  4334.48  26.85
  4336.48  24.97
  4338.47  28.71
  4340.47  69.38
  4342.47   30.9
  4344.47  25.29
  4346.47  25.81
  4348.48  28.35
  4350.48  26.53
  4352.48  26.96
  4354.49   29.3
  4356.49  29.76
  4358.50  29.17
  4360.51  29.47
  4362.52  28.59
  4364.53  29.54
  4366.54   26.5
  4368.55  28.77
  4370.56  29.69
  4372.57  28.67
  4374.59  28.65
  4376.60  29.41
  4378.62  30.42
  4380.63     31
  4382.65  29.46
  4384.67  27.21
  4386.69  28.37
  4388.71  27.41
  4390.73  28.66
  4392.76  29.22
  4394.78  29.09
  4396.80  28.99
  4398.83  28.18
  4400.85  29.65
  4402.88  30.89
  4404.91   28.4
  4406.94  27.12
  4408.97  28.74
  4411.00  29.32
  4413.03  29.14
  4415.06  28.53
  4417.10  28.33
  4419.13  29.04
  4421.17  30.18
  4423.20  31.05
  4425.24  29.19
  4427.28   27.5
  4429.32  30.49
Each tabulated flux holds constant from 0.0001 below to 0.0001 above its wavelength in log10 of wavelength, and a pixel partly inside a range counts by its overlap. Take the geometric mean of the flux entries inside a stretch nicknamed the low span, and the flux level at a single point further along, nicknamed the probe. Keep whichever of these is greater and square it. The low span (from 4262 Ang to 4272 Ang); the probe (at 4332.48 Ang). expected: 891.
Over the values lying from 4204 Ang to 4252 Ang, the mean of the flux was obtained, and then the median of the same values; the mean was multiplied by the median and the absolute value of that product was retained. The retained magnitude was 926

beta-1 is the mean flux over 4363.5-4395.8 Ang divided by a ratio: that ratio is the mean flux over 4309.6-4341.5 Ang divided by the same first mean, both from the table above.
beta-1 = 27.3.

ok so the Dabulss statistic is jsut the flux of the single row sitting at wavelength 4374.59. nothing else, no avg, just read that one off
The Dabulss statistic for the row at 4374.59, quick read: 28.65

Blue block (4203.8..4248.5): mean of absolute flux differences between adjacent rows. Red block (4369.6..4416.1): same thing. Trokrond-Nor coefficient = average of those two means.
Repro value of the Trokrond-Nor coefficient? 0.96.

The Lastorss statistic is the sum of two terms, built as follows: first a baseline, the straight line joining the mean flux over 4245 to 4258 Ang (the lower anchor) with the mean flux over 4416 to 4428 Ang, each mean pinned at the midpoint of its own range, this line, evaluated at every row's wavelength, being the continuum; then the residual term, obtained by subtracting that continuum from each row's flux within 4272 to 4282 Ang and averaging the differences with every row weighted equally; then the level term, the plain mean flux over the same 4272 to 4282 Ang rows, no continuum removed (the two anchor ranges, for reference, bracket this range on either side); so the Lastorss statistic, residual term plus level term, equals 28.7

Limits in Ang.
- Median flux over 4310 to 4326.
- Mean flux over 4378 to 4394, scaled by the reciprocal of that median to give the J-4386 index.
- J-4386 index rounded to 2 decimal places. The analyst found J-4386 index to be 1.01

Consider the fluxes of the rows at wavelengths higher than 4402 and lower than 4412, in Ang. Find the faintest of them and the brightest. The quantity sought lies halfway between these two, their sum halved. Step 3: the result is 29.0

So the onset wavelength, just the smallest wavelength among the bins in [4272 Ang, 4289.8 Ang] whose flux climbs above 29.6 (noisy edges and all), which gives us 4276.98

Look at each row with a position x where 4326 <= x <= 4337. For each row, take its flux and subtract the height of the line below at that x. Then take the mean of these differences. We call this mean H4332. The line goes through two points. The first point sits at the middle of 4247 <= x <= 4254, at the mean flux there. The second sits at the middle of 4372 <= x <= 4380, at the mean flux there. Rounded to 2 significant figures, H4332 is -2.2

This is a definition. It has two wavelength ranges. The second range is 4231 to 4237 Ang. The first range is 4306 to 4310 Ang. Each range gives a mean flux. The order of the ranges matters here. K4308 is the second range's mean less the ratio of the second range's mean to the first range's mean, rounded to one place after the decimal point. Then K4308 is 29.3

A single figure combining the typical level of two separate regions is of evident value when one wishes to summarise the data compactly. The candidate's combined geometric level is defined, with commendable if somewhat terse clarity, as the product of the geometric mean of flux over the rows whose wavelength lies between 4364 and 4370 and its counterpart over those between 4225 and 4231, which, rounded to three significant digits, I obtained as 840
